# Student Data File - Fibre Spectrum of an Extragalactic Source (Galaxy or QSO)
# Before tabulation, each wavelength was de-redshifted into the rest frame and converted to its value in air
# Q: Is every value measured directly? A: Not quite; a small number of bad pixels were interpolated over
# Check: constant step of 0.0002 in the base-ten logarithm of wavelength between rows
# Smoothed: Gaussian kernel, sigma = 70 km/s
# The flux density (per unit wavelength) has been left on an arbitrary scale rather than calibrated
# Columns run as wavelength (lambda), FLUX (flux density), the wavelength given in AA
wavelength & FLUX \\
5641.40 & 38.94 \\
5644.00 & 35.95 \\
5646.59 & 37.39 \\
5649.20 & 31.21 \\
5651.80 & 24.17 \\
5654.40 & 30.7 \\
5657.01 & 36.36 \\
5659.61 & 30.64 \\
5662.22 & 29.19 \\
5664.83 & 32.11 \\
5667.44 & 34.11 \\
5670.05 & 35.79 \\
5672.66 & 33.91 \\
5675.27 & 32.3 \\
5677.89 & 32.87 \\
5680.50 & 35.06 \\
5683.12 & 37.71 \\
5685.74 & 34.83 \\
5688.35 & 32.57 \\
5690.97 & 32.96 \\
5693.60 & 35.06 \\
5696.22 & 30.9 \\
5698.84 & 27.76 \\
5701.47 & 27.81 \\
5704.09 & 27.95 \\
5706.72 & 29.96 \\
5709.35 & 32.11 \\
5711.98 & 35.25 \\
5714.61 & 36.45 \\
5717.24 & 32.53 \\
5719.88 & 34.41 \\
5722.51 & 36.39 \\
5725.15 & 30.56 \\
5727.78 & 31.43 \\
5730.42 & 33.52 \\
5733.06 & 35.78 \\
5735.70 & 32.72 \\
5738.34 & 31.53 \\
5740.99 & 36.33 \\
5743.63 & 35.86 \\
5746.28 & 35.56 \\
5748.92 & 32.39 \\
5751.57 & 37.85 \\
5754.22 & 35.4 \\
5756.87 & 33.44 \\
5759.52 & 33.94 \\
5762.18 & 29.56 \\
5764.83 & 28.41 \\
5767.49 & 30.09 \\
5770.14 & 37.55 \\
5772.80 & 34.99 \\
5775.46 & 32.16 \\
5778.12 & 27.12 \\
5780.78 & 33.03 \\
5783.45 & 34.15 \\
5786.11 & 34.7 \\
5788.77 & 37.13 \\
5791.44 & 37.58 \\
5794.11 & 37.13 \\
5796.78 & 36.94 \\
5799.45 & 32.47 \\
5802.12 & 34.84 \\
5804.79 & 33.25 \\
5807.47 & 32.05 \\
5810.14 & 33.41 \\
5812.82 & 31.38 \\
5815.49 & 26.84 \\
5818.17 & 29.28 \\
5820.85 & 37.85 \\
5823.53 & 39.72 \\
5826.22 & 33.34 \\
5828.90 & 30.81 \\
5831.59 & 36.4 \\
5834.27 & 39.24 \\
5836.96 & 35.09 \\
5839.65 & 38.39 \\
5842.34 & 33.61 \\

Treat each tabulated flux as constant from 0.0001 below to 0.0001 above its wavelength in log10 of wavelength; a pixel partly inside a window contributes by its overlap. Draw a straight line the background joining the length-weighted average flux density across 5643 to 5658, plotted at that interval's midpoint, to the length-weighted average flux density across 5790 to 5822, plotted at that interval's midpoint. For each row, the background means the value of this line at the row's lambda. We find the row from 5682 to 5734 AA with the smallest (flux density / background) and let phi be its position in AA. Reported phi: 5698.84 AA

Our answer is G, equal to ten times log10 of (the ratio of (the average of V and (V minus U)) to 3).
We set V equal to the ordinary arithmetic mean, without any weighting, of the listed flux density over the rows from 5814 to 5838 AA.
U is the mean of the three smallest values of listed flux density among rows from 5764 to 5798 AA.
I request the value 8.2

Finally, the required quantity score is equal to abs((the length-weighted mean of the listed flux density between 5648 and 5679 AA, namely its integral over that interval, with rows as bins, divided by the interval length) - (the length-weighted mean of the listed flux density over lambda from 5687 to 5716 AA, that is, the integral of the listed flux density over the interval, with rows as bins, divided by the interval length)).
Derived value 0.2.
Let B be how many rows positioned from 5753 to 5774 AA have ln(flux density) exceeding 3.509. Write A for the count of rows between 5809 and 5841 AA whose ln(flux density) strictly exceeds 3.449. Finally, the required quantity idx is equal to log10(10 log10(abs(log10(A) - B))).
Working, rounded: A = 8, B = 5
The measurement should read 0.79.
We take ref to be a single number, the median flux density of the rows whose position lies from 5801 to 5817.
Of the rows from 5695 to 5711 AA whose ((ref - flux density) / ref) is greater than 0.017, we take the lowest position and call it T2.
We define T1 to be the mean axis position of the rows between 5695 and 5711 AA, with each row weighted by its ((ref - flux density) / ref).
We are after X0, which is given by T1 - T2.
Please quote 5.7 AA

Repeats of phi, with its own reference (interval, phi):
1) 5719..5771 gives 5764.83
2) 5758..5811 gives 5778.12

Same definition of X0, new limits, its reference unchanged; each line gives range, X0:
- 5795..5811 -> -7.9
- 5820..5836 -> -1.7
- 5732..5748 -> 2.8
